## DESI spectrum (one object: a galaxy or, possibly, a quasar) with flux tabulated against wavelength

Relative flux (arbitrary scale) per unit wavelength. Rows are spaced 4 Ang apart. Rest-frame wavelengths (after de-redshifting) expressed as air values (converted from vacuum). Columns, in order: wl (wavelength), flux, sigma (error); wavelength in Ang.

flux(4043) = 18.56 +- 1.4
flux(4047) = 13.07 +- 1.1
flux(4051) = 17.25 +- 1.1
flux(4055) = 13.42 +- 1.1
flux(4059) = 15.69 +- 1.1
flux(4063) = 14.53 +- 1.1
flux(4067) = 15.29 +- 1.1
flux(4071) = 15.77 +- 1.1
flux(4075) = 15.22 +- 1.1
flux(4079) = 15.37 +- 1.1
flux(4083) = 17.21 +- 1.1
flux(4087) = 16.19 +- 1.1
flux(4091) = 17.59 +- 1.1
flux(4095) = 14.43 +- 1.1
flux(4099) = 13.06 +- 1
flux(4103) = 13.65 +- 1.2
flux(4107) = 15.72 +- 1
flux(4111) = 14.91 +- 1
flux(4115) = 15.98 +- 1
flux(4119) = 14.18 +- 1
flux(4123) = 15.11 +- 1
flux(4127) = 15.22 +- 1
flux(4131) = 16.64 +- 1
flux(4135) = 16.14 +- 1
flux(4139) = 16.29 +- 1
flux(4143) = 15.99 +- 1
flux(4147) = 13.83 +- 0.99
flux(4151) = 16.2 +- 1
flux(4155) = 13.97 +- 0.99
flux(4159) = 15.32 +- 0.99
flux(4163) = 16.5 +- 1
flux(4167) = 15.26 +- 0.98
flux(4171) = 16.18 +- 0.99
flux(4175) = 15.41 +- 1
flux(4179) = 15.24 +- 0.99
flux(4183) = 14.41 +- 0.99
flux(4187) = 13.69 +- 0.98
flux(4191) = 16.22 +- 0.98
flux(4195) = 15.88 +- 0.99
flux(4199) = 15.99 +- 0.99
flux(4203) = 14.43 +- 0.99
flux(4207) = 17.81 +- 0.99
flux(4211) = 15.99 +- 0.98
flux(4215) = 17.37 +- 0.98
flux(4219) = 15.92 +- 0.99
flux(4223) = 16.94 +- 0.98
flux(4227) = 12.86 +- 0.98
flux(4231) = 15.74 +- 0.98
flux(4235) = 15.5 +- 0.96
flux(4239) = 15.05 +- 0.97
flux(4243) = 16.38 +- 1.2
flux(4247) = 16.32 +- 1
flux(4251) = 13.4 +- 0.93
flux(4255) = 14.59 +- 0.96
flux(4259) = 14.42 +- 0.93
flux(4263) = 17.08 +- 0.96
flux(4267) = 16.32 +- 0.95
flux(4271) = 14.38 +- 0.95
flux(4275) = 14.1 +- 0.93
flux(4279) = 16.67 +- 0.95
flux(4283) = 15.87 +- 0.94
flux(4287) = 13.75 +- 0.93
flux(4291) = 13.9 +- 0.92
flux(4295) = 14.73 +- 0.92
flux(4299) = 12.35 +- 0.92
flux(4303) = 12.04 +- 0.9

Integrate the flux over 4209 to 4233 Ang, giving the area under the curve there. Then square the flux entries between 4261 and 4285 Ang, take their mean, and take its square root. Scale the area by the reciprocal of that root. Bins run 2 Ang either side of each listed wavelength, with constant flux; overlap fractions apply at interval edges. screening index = 24.0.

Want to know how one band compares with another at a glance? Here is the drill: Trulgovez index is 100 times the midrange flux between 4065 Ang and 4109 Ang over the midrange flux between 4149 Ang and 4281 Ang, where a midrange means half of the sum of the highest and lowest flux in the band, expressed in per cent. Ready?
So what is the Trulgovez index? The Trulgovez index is 100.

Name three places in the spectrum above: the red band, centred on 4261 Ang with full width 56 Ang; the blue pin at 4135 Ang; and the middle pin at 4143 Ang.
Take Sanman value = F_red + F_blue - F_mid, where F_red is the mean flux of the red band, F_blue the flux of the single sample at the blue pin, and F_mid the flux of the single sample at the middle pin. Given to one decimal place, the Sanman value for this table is 15.4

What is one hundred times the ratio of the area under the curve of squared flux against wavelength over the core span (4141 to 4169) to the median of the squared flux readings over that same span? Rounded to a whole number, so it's 2802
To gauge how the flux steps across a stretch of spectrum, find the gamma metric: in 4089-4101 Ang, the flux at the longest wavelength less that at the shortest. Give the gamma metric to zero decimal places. -5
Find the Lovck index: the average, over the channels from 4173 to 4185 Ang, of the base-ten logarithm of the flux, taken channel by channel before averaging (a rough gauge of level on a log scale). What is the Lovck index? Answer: 1.18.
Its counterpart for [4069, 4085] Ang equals 1.20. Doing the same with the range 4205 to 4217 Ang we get 1.23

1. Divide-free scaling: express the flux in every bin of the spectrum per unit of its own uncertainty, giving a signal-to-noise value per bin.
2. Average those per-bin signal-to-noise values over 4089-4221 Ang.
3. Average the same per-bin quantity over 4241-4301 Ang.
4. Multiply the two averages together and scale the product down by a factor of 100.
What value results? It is 2.41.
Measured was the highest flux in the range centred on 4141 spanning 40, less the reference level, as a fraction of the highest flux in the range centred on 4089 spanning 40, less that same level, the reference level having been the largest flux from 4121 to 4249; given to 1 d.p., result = 5.3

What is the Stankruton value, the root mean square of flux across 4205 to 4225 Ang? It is 16.8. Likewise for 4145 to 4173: 15.4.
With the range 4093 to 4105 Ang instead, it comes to 13.7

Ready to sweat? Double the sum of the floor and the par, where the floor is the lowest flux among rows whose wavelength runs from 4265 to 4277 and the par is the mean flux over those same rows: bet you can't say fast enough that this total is 58.1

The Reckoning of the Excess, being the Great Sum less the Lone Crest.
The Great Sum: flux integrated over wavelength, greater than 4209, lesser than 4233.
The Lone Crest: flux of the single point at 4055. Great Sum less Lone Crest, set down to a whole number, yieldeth 366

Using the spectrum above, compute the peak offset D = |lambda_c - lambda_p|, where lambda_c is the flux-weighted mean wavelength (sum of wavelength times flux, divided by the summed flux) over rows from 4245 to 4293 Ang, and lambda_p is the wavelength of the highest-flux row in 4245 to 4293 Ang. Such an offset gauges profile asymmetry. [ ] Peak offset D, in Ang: 5.8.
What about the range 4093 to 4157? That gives 5.5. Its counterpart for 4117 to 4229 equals 33.7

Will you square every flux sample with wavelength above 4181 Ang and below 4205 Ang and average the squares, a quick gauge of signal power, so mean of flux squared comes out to 229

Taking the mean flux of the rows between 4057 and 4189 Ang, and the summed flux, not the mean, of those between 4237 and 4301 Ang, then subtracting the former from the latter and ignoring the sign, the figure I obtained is 224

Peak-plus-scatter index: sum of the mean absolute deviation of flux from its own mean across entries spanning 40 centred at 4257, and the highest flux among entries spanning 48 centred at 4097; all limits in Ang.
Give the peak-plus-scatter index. 18.6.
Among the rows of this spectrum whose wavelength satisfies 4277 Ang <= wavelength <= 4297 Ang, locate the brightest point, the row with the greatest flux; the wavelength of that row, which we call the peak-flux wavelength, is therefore 4279 Ang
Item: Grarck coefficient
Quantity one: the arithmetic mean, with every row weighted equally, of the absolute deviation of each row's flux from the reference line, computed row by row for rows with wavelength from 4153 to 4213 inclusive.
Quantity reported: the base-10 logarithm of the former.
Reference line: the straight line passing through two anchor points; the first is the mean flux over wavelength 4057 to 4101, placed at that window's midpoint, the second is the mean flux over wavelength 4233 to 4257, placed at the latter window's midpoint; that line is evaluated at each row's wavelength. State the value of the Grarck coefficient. -0.079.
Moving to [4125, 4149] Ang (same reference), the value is -0.059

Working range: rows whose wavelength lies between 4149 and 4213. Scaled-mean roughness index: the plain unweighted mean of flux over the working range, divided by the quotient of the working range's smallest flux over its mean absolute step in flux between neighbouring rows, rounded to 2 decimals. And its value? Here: 1.45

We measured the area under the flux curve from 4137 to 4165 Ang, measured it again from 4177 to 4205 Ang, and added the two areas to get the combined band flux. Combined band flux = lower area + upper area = 856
